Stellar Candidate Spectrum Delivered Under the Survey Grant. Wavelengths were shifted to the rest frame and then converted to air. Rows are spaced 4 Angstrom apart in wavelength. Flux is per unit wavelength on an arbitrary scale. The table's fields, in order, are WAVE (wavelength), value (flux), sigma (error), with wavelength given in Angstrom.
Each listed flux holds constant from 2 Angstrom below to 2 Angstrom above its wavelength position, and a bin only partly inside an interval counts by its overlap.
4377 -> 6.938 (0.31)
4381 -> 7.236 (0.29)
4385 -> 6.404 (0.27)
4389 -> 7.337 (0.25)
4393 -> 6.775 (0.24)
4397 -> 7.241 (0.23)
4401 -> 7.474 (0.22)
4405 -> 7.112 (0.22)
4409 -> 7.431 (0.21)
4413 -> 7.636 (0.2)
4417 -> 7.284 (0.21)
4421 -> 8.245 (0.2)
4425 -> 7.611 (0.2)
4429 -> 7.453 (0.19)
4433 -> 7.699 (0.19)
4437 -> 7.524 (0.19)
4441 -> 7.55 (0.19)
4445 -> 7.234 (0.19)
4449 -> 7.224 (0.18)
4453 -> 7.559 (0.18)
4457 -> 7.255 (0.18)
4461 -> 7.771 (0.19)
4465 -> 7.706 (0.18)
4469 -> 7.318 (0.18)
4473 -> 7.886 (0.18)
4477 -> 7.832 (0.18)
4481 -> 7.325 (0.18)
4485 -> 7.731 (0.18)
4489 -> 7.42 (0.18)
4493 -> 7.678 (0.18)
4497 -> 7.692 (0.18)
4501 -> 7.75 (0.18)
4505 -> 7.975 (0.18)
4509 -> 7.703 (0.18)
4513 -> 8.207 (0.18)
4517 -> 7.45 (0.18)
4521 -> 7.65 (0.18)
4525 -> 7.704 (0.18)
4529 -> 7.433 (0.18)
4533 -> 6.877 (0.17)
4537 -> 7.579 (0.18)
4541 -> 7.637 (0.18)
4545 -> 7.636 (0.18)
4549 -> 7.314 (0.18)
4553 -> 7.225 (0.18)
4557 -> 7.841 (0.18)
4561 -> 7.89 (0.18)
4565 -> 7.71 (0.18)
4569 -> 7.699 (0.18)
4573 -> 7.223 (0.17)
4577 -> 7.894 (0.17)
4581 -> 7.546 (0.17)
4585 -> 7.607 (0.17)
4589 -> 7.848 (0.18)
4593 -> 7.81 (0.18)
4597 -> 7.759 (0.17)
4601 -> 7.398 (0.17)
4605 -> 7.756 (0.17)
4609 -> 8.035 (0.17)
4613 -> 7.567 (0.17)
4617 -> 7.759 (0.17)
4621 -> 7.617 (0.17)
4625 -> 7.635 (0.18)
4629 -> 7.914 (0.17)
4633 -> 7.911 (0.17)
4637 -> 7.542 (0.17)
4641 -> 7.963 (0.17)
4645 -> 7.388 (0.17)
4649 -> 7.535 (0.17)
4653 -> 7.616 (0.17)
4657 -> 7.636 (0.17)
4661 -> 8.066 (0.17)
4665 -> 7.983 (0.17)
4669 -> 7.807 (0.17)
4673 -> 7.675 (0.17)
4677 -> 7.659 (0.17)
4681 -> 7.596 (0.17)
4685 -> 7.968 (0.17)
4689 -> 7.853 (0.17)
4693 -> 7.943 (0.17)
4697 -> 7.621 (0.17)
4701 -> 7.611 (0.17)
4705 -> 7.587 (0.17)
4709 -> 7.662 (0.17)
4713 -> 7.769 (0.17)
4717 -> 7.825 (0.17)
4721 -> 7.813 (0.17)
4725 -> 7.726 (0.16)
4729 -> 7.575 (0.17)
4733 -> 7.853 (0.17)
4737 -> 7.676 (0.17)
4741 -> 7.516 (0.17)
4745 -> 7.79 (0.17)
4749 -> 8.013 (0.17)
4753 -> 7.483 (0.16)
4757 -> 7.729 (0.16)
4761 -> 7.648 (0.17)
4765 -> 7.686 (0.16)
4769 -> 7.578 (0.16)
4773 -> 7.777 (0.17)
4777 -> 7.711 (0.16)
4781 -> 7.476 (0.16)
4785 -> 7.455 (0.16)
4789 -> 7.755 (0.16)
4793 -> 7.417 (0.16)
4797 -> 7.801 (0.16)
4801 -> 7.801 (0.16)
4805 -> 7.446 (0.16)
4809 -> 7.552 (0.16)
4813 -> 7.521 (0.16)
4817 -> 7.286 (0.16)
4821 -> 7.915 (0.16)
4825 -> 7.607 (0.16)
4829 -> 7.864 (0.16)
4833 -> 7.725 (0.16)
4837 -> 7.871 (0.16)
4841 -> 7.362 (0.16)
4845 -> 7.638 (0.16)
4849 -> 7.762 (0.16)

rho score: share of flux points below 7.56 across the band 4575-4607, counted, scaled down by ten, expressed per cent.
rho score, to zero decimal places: 20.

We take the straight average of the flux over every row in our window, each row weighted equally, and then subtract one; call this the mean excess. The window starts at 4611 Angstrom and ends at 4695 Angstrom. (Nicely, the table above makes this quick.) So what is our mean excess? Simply 6.74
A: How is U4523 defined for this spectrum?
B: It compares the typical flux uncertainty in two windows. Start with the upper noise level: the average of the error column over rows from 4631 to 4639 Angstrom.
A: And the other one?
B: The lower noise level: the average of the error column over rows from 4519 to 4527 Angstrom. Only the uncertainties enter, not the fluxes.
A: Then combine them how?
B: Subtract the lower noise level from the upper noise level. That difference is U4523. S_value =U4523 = -0.010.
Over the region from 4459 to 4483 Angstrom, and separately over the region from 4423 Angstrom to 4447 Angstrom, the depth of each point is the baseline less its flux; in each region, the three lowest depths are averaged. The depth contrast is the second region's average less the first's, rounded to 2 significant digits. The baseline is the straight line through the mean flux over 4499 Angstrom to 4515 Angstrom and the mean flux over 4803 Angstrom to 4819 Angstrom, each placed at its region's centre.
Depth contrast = 0.27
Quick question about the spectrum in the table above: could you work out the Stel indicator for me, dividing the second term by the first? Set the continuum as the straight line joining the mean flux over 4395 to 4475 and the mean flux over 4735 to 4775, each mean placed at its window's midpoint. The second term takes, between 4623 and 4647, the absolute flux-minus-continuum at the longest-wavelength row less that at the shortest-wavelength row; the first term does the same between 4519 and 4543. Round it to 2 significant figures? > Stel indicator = -9.2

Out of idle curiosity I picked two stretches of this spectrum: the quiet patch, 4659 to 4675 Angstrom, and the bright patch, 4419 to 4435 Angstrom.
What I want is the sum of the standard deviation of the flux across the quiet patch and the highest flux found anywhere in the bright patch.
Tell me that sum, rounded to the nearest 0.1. 8.4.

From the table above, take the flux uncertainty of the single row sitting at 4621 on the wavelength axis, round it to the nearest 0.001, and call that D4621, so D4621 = 0.170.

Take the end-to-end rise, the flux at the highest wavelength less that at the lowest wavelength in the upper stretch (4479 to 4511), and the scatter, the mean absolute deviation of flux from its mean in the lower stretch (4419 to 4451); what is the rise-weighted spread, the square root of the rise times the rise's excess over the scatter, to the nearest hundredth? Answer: 0.25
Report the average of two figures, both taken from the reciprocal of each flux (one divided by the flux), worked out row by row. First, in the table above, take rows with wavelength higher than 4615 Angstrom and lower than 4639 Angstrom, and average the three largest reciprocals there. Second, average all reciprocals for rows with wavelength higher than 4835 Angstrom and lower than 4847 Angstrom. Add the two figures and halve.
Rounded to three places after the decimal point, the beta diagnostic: 0.131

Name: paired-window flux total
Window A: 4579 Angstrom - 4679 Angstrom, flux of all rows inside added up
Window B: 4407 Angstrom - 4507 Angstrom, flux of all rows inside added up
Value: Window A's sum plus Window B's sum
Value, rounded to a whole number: 383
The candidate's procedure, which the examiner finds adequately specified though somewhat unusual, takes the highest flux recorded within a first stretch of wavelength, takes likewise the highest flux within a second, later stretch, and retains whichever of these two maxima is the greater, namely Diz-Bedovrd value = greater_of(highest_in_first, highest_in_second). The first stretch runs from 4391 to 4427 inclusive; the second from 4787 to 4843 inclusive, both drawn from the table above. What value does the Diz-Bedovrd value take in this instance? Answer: 8.245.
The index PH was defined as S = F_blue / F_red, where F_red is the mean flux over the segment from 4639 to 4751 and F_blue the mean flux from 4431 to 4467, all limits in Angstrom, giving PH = 0.969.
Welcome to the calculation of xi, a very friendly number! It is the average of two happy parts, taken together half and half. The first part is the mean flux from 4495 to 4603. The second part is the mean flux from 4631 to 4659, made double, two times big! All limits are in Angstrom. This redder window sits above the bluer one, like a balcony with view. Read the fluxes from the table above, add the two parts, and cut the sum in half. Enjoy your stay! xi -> 11.47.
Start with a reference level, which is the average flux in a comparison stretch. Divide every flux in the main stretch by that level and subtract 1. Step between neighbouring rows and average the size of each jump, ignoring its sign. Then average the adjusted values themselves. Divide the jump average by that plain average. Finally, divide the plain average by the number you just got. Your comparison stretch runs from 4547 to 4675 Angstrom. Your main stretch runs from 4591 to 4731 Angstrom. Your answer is 0.0011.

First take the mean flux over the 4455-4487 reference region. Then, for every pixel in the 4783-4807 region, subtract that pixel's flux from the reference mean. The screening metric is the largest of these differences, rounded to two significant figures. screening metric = 0.19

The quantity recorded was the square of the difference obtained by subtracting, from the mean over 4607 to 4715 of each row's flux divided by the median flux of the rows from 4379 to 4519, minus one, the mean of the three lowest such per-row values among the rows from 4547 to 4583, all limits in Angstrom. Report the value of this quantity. 0.004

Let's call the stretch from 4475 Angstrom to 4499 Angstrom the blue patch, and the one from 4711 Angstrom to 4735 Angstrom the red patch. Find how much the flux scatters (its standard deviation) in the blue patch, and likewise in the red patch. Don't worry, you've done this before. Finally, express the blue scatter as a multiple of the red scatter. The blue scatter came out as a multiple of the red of 1.9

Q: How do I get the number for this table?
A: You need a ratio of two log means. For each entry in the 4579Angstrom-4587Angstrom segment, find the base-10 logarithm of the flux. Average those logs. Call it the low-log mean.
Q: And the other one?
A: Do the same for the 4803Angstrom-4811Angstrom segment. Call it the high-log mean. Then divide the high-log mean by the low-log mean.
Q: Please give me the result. 0.995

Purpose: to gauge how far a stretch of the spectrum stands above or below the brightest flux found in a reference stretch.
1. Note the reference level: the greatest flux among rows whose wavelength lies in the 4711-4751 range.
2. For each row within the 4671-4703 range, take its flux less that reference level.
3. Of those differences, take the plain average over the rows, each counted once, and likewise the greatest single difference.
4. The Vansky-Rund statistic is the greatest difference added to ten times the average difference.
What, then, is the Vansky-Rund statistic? -2.8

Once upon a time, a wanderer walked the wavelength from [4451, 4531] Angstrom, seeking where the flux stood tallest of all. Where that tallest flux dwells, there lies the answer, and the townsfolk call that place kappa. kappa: 4513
